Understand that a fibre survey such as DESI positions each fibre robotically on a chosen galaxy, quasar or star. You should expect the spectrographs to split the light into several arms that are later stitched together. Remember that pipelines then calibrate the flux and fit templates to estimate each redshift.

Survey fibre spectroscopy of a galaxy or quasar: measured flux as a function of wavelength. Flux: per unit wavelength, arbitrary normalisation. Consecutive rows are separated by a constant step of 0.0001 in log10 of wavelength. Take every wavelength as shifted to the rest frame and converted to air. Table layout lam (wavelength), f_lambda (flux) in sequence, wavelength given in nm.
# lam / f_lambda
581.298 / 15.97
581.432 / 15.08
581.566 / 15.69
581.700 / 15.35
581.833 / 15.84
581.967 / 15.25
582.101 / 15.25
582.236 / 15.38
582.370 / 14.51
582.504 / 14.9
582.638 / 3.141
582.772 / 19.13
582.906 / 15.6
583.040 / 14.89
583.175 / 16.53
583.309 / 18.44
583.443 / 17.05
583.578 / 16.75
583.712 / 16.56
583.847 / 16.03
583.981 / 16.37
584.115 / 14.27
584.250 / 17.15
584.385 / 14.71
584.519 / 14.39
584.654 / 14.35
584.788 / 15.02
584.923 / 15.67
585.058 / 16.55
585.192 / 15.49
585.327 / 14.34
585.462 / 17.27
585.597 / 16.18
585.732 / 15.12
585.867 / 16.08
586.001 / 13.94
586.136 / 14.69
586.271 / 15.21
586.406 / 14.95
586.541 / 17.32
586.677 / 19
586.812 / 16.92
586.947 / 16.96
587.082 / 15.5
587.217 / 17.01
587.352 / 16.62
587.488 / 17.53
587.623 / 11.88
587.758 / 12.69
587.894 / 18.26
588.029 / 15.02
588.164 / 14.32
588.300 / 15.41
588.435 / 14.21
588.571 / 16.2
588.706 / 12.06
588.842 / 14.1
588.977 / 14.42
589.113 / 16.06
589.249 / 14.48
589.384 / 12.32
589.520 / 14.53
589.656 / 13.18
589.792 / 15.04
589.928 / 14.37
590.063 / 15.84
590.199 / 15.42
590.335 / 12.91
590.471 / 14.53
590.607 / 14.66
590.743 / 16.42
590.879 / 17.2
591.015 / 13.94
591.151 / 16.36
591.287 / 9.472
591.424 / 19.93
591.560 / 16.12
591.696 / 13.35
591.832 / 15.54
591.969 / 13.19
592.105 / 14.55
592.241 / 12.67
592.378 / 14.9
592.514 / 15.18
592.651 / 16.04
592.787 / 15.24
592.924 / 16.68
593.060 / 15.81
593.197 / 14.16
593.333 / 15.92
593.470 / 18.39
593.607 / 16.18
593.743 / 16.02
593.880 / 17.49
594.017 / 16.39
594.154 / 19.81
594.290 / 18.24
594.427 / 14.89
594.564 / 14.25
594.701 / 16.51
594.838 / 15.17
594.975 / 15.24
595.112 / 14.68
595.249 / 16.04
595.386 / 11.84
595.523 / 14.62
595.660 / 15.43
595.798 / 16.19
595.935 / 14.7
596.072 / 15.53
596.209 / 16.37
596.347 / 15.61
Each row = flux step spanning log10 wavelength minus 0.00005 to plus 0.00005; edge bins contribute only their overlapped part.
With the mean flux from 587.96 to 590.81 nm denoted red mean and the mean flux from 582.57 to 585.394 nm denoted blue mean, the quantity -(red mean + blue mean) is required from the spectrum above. -29.9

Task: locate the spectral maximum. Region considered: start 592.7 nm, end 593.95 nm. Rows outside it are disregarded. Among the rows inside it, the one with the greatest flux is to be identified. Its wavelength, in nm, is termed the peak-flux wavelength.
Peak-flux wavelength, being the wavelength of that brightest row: 593.470 nm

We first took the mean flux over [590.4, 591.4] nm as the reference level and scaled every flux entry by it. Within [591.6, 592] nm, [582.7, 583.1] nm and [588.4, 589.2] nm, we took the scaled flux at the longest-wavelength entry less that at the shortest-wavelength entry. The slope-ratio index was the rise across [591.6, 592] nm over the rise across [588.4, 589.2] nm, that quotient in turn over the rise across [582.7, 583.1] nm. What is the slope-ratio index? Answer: 0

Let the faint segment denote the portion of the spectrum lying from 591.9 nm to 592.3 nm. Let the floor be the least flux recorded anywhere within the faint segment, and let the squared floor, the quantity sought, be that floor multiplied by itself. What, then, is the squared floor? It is 161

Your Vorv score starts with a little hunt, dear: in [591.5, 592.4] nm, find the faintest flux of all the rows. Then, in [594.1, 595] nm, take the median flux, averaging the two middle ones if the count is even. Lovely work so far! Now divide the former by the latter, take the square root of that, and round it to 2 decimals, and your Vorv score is 0.91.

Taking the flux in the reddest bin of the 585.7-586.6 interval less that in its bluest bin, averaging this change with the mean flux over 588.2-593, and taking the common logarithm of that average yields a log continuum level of 0.93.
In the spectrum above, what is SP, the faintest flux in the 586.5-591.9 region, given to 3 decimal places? 9.472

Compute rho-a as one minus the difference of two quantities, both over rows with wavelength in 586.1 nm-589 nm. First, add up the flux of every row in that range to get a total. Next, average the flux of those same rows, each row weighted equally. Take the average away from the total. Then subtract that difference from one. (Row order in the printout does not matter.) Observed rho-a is -324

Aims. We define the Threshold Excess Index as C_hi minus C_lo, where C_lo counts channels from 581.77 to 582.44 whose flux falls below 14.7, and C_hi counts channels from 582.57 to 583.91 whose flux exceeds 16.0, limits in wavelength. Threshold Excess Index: 6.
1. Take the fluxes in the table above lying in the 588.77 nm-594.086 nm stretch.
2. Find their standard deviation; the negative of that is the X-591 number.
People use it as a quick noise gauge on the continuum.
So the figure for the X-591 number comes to -1.8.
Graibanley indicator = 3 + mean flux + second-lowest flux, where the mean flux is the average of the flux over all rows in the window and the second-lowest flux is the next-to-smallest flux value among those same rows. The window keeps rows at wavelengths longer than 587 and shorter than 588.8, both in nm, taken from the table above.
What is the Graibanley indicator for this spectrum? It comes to 30.2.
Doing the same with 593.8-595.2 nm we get 33.9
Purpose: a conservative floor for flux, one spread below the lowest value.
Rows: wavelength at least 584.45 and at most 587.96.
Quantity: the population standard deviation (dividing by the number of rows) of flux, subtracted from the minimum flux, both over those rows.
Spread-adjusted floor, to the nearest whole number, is 10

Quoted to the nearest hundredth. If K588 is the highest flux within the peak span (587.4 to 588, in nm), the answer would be 18.26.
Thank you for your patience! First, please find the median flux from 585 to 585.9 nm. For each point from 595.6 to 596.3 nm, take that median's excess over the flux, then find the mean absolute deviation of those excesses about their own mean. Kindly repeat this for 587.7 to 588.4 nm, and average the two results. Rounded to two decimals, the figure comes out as 0.93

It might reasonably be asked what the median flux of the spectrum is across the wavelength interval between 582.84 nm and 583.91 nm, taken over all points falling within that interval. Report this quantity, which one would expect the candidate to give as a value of 16.5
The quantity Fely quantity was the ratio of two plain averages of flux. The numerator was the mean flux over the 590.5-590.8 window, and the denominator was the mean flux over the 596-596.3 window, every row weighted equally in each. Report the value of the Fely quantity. 0.97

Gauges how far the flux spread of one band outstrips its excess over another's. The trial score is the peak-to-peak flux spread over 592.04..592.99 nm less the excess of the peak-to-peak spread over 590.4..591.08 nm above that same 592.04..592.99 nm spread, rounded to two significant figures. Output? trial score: 4.8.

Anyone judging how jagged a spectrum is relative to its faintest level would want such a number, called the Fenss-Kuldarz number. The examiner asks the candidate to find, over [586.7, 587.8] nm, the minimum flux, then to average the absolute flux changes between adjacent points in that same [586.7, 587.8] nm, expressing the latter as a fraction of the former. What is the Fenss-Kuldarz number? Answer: 0.130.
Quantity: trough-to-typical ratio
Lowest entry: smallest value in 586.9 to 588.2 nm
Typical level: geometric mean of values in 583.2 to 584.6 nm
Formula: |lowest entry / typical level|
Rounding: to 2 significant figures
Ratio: 0.74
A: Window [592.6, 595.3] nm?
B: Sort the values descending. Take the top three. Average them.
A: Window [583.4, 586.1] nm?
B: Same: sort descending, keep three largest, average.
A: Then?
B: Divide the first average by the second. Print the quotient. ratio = 1.10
